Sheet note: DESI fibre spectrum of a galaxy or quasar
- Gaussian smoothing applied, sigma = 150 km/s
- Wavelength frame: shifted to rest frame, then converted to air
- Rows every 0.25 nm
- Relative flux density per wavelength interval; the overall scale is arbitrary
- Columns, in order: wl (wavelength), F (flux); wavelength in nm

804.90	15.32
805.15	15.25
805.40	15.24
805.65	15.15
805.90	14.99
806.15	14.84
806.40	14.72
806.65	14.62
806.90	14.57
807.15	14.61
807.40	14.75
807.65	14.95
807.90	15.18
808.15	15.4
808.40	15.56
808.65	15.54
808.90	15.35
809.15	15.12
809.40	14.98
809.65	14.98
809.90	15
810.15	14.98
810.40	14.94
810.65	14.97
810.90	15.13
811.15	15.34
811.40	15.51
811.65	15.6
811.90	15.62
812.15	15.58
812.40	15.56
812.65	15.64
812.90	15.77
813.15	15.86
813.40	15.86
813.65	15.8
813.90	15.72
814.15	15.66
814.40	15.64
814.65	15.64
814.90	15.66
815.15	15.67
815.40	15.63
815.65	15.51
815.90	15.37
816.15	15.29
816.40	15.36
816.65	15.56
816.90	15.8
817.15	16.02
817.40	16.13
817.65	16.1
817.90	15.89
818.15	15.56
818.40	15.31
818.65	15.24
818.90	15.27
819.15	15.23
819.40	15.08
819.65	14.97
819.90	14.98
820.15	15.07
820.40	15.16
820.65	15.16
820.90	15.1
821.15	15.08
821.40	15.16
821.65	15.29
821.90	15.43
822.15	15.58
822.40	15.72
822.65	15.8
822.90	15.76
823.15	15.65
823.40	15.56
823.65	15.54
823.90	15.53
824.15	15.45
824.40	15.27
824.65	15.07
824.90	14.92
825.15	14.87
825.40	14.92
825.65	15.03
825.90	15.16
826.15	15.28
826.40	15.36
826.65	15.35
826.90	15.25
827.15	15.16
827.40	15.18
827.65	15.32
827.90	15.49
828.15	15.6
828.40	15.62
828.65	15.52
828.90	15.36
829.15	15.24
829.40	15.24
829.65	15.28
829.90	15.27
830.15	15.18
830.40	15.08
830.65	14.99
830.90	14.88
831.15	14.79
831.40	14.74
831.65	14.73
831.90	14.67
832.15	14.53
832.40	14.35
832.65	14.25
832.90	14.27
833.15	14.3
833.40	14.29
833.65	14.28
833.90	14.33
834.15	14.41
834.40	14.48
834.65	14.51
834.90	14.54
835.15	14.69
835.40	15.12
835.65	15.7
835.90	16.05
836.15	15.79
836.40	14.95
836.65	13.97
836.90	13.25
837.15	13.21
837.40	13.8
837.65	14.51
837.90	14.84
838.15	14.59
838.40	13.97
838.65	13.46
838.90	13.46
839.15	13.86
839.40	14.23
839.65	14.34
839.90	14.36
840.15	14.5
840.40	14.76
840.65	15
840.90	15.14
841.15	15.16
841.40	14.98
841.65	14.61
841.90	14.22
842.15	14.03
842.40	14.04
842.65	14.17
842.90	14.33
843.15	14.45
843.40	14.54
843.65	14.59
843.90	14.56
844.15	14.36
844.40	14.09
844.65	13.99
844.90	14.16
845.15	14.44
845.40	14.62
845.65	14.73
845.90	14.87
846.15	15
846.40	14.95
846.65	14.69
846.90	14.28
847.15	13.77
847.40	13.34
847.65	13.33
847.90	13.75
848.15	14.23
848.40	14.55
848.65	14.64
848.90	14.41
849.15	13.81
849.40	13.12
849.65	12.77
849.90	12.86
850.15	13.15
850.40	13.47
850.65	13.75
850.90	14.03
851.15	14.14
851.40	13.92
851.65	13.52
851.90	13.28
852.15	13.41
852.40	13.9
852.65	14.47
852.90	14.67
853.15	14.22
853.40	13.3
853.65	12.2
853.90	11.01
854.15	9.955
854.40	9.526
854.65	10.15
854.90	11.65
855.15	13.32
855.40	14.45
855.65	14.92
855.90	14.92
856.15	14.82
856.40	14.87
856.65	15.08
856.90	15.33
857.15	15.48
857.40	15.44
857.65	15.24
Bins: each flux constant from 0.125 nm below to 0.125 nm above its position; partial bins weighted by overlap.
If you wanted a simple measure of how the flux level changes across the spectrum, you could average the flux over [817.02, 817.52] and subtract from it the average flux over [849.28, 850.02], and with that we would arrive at 3.2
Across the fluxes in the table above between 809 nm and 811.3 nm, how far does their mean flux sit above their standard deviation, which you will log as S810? 14.9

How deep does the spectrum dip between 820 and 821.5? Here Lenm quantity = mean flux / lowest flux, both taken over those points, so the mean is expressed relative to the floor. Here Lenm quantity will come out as 1.00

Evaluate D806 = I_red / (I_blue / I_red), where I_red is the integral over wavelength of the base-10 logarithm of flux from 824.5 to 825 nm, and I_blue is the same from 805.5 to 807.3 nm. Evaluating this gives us 0.2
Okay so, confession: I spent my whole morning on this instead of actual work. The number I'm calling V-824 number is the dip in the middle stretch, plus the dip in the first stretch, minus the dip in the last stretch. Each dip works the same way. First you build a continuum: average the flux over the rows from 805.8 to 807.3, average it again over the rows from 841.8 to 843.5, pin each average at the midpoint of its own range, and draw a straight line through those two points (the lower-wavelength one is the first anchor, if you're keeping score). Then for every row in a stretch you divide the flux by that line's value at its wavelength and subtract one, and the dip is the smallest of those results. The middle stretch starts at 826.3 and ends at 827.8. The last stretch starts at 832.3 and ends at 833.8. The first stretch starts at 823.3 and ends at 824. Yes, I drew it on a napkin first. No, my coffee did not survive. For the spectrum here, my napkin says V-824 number 0.13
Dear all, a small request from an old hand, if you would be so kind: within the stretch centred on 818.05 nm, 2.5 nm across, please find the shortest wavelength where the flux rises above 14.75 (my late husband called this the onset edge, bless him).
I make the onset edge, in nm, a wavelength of 816.90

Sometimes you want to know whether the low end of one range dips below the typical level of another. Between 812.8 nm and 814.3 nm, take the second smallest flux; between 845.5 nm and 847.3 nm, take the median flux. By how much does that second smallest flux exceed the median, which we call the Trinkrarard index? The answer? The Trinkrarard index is 1.0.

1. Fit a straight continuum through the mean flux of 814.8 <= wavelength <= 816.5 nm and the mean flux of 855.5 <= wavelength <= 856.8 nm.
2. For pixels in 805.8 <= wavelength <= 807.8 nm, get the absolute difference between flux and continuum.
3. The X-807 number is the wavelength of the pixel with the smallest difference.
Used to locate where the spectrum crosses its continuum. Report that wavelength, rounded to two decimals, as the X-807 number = 805.90 nm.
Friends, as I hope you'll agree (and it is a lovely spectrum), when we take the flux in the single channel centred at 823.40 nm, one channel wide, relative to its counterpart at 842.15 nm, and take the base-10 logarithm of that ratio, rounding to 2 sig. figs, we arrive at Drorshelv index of 0.045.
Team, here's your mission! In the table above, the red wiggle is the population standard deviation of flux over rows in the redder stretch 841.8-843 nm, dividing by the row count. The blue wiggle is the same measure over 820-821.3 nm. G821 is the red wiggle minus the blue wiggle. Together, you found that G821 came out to 0.1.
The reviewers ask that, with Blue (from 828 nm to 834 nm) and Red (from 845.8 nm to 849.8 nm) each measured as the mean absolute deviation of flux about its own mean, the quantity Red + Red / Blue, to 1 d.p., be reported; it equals 2.1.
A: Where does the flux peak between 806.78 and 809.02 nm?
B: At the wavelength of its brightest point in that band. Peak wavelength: 808.40 nm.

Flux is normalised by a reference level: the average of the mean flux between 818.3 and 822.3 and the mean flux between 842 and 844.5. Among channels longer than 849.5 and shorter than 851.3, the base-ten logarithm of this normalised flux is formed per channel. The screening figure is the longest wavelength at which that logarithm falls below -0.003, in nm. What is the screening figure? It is 851.15 nm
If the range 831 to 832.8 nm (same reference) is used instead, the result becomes 832.65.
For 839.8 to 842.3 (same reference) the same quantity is 842.15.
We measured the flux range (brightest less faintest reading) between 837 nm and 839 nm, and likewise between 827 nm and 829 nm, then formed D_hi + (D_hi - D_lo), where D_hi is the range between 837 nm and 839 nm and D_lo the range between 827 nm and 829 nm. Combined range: 2.8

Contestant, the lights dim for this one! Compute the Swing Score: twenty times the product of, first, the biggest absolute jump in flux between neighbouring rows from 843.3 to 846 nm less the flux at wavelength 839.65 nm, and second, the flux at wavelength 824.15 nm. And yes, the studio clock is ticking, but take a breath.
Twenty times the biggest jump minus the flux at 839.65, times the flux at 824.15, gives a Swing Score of -4345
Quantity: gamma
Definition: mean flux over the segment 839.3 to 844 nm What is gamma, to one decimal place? 14.5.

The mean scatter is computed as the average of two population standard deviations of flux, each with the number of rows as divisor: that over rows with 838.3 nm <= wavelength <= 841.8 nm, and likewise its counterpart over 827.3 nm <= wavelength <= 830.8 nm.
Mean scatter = 0.37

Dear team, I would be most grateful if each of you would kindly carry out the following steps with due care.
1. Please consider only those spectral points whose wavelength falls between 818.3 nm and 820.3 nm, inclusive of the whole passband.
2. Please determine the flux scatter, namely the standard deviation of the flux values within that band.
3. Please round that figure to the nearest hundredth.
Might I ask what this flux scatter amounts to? 0.13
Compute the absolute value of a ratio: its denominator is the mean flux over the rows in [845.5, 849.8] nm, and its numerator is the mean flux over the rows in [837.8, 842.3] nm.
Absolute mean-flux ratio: 1.02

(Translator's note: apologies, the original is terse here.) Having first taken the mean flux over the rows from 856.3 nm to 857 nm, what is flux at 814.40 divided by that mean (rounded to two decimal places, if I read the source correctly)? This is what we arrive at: 1.04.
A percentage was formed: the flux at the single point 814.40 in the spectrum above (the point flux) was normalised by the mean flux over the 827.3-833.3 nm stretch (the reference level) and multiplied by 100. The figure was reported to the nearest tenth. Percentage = 104.3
